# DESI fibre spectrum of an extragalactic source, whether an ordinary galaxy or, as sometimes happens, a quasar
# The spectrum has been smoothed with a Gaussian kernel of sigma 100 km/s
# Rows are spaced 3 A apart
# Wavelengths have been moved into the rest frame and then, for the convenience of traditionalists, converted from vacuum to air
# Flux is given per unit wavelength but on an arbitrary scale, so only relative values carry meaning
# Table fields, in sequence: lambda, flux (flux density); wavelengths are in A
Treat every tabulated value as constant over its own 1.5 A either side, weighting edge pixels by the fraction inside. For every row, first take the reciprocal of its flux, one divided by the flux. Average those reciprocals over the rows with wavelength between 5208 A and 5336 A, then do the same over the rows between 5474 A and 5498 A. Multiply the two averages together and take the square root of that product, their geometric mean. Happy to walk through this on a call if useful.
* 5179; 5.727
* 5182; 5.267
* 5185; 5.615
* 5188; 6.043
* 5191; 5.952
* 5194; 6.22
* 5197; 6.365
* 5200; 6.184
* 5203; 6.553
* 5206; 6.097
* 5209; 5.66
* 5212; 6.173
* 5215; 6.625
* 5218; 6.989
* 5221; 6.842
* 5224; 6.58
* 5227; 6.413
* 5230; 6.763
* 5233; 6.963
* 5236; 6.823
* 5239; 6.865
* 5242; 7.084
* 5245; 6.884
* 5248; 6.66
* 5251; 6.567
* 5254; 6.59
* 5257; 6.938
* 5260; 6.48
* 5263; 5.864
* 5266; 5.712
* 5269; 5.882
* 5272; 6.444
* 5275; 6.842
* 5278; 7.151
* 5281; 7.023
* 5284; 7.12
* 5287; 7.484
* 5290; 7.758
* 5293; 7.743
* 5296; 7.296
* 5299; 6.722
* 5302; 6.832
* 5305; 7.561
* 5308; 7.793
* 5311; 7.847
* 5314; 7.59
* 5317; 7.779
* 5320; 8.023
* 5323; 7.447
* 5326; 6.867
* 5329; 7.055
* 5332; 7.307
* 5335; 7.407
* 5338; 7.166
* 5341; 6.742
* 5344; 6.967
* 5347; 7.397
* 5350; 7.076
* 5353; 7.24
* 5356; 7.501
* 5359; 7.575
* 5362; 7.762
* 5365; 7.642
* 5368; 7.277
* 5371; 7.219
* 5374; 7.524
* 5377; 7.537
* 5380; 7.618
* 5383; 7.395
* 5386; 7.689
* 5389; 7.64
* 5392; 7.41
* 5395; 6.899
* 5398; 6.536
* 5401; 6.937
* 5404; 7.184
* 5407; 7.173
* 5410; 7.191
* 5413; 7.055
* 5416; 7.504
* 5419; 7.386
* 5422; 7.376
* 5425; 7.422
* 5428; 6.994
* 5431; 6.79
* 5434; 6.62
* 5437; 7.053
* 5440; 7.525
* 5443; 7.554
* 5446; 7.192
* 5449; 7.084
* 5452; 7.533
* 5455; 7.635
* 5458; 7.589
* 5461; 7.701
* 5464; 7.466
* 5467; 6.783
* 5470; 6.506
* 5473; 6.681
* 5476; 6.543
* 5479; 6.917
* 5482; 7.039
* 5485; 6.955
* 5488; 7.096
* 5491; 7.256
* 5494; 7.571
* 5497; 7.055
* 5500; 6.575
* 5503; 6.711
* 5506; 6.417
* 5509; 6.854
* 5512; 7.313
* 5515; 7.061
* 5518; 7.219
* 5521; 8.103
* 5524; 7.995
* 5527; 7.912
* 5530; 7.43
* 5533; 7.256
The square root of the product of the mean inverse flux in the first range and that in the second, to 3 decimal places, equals 0.144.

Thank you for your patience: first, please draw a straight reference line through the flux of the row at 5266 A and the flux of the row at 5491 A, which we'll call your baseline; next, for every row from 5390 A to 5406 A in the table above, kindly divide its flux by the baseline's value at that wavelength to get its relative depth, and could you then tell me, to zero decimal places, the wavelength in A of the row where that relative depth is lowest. 5398 A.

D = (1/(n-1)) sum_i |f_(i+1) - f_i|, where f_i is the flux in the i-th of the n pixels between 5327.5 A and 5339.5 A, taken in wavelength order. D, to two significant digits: 0.20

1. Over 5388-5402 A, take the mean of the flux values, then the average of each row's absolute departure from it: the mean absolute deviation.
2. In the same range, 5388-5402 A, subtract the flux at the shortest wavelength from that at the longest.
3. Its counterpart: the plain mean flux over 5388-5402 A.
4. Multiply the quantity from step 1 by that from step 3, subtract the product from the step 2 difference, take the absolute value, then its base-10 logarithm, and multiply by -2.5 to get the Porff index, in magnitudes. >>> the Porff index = -1.3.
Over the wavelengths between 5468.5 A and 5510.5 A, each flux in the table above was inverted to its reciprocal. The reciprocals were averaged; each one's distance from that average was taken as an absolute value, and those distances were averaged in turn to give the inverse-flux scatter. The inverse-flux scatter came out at 0.0054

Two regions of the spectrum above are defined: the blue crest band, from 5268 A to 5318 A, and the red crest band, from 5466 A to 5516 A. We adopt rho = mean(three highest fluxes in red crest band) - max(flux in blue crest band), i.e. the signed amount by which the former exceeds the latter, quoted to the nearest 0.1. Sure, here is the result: -0.5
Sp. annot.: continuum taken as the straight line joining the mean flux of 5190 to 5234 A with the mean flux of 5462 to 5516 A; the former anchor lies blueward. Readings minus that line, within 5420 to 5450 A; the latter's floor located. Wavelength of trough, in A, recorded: 5434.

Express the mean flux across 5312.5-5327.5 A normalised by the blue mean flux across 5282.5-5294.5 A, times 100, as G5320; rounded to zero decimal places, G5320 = 100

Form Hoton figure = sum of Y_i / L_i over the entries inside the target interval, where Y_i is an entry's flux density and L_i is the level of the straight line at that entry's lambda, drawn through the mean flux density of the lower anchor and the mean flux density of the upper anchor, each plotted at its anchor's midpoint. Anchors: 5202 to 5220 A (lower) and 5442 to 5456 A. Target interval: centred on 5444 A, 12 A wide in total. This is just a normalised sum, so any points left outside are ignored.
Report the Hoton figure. 4.0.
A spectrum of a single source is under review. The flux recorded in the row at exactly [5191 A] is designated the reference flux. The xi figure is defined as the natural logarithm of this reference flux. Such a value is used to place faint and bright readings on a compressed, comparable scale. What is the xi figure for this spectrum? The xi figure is 1.78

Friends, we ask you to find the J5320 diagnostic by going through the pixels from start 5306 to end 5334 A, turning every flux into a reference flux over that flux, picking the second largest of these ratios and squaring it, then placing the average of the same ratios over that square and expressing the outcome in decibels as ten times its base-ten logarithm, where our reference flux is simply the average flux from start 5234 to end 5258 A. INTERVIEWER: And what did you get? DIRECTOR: -0.11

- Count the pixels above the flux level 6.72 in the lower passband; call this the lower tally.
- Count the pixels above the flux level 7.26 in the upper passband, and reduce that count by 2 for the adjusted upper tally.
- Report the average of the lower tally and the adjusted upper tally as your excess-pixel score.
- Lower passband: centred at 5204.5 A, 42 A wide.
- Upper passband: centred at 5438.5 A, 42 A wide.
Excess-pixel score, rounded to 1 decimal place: 4.0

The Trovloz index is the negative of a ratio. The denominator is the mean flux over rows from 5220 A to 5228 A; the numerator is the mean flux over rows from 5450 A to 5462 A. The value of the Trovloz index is -1.15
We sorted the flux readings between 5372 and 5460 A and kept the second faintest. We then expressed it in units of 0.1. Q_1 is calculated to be 66.2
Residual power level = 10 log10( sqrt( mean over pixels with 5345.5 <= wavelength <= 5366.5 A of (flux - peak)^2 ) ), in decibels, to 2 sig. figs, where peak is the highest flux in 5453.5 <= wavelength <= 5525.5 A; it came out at -1.7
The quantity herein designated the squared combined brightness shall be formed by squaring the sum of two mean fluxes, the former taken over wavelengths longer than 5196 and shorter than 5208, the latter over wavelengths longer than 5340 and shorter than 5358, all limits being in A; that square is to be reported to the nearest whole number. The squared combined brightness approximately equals 181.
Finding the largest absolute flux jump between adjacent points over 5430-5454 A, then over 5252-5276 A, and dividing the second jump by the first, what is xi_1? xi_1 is 1.3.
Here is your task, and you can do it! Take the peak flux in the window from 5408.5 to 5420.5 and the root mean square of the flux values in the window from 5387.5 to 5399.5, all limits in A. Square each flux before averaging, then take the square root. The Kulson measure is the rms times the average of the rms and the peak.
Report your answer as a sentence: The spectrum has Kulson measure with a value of 52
